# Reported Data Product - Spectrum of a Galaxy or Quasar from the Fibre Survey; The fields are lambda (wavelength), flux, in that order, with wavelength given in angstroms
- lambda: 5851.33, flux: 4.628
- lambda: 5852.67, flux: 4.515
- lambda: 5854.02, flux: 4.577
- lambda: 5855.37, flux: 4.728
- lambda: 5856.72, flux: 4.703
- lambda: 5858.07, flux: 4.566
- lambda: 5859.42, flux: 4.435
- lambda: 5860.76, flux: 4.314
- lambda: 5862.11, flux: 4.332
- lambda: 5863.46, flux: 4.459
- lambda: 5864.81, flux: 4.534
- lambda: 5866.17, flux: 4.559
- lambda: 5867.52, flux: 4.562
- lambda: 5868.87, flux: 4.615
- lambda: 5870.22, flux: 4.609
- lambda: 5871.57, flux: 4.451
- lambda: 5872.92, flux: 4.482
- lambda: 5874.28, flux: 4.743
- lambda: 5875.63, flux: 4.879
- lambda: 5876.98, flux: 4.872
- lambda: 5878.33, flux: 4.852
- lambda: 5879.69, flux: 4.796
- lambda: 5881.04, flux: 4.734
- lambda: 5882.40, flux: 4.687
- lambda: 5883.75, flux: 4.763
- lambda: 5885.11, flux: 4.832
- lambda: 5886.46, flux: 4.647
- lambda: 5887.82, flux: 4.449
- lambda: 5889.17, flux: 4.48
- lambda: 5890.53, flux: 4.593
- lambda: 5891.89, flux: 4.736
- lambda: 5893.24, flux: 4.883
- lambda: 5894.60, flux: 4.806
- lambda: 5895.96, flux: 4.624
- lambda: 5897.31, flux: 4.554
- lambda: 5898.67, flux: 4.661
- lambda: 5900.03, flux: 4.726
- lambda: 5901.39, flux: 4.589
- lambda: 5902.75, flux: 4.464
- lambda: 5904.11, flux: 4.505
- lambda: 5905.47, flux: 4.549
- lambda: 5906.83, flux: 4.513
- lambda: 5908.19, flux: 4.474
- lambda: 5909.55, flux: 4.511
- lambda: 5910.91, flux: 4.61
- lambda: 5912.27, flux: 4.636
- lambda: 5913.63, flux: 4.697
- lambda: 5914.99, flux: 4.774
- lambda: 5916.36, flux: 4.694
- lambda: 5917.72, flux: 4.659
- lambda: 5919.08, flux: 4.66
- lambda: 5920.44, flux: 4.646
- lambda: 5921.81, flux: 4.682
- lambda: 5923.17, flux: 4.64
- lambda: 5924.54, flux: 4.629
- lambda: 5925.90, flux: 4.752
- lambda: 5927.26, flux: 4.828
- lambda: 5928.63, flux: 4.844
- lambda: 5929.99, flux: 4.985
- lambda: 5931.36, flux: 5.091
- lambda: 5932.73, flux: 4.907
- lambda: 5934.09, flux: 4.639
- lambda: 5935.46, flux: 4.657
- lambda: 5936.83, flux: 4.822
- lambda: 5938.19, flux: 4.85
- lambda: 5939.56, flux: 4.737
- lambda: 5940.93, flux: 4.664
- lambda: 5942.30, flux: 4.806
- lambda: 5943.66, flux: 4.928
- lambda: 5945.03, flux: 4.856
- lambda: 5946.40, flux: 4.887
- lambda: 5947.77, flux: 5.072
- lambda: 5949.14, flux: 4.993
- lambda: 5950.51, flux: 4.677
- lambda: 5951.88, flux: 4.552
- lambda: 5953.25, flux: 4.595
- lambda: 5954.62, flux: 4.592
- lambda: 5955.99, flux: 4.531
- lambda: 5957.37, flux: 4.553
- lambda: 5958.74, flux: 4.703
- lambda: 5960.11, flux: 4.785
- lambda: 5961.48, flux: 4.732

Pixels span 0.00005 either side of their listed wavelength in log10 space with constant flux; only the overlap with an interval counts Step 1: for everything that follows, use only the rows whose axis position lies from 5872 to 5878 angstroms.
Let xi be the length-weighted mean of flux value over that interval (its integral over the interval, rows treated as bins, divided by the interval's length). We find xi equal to 4.74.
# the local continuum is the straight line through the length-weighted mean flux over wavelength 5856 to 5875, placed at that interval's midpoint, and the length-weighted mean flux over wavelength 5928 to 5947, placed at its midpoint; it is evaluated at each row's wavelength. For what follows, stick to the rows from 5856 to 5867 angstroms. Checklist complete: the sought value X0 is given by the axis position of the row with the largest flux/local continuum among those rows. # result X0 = 5856.72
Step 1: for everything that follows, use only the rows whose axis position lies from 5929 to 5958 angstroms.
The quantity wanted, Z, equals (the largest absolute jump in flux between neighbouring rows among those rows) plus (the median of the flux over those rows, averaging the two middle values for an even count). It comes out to 5.12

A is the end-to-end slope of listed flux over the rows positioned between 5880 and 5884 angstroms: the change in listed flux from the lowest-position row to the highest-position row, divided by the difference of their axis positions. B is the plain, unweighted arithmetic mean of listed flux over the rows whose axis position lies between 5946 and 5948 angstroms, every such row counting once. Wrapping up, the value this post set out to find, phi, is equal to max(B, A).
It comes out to 4.98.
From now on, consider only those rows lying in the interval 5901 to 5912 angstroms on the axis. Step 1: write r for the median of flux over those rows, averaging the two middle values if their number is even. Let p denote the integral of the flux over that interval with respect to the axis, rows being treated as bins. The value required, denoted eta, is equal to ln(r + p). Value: 4.0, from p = 50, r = 4.51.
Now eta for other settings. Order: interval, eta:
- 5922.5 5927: 3.2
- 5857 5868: 4.0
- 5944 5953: 3.9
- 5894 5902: 3.7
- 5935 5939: 3.2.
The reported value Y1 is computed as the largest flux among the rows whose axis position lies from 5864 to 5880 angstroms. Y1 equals 4.879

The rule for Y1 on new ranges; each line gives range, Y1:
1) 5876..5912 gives 4.883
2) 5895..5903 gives 4.726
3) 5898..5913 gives 4.726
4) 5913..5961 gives 5.091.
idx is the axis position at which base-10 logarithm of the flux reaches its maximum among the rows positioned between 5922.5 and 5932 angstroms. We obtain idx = 5931.36 angstroms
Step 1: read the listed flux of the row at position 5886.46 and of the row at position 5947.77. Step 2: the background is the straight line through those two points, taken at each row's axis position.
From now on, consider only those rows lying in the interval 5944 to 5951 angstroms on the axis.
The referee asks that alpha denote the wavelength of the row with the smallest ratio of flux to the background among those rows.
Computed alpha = 5950.51 angstroms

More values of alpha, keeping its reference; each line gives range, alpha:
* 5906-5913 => 5908.19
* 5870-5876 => 5871.57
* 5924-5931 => 5924.54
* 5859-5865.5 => 5860.76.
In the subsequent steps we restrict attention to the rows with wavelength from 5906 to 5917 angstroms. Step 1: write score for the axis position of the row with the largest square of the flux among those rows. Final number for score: 5914.99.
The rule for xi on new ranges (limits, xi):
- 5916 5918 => 4.68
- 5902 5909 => 4.50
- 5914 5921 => 4.69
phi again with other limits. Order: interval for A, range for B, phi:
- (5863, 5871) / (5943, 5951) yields 4.90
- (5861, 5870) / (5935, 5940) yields 4.77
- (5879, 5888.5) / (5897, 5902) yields 4.63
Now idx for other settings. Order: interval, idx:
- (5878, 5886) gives 5878.33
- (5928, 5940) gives 5931.36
